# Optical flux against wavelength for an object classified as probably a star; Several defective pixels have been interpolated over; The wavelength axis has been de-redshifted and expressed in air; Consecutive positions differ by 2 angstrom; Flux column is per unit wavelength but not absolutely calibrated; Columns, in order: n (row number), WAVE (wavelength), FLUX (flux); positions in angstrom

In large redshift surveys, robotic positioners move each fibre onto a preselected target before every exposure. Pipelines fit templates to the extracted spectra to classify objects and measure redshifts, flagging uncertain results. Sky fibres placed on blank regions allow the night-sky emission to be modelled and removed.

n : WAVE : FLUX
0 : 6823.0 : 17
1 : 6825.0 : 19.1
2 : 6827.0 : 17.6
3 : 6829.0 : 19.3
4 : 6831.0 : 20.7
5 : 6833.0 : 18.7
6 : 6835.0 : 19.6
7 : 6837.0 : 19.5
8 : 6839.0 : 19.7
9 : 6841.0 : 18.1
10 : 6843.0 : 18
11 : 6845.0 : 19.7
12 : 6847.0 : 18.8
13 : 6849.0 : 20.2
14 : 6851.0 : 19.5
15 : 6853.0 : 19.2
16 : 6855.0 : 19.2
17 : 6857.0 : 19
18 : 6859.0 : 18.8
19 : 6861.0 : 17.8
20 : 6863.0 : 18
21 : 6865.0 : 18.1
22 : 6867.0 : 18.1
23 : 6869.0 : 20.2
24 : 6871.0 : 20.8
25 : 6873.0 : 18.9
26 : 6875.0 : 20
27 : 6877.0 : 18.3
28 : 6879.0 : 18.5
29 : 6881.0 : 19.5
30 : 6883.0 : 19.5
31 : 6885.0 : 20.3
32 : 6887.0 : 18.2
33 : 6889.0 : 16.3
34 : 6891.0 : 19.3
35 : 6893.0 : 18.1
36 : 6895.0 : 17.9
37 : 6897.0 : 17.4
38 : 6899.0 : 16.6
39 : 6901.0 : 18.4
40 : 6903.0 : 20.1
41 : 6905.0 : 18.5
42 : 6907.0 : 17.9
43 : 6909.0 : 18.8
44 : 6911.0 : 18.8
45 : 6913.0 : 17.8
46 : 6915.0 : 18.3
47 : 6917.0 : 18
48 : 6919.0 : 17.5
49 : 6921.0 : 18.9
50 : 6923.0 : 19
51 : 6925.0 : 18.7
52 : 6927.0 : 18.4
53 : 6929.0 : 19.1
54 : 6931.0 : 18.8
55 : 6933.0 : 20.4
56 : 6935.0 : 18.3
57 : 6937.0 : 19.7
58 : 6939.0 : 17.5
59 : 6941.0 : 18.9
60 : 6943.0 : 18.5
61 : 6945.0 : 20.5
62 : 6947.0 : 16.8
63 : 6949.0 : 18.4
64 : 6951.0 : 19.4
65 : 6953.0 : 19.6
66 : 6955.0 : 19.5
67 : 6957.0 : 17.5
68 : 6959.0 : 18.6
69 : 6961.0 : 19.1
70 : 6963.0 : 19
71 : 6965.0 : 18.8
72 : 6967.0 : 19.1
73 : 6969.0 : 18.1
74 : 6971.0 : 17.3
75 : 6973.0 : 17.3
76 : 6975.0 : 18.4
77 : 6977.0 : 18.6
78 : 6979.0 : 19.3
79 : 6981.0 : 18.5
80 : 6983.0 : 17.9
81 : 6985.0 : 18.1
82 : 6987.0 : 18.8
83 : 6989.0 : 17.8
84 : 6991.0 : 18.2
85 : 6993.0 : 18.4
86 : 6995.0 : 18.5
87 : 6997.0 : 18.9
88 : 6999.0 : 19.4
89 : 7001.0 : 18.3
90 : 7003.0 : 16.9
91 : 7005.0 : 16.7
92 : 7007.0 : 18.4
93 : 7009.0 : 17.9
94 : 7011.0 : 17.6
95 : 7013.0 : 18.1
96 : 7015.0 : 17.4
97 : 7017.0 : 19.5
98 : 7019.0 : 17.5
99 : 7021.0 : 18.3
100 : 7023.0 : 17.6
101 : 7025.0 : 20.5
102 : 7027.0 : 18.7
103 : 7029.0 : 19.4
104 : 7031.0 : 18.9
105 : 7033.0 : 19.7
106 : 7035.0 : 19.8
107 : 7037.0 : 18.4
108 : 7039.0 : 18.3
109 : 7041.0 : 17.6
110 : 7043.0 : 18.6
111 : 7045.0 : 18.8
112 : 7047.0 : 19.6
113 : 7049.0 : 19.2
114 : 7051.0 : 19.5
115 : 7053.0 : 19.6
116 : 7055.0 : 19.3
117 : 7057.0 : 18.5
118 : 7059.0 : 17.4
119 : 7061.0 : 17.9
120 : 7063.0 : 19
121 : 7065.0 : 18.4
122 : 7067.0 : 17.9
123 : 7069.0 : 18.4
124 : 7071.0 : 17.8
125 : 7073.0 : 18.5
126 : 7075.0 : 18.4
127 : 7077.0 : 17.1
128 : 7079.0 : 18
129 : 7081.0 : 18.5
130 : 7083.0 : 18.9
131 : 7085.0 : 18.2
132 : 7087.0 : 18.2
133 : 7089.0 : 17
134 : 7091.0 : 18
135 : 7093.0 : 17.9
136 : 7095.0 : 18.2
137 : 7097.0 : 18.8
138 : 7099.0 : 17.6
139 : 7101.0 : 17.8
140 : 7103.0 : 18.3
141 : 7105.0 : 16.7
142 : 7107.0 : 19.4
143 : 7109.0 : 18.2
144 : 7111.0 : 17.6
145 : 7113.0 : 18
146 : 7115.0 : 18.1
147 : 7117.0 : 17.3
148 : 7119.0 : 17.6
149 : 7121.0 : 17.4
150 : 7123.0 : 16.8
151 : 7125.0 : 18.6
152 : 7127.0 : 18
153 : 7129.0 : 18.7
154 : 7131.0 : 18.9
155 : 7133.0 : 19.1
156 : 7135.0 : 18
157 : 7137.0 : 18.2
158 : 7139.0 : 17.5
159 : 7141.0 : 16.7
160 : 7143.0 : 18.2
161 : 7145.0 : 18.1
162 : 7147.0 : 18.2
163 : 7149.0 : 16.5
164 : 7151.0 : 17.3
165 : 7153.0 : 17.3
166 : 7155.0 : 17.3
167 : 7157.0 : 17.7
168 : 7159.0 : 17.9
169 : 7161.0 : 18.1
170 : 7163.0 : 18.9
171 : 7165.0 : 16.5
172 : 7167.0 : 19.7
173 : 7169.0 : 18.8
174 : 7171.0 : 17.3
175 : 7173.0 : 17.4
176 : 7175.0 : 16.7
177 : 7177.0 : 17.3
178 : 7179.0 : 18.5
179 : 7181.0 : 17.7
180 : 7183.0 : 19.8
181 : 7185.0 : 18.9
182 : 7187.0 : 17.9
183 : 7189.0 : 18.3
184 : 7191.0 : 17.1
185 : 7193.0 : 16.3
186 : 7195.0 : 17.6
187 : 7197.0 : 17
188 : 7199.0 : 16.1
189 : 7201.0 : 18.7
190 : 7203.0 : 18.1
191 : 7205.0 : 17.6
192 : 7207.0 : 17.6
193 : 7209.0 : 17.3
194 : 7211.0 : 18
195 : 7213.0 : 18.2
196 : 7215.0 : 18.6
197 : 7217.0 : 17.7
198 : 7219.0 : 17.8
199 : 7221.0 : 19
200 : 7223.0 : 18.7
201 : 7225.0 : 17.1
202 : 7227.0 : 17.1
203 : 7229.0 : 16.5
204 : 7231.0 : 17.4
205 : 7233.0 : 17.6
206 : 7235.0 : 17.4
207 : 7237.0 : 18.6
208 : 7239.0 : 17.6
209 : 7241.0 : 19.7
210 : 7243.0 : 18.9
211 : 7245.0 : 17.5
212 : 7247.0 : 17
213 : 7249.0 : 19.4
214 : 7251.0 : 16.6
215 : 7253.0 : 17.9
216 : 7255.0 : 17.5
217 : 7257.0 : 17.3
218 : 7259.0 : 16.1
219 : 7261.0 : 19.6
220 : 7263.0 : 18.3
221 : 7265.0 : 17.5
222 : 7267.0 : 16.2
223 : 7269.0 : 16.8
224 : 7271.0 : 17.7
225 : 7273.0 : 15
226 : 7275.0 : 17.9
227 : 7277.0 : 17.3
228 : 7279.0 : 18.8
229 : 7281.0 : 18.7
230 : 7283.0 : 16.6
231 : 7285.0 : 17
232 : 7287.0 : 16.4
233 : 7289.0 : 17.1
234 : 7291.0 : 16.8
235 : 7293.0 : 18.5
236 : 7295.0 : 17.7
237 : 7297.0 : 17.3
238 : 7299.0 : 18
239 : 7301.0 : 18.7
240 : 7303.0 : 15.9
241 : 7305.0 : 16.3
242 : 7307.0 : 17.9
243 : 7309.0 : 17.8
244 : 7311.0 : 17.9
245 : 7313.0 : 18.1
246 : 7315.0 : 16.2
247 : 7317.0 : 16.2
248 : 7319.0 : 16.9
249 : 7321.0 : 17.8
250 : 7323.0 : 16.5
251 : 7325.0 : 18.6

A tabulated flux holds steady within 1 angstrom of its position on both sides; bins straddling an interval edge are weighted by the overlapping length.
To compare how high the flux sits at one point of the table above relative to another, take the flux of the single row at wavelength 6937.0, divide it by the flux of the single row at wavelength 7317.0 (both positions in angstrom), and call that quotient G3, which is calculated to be 1.22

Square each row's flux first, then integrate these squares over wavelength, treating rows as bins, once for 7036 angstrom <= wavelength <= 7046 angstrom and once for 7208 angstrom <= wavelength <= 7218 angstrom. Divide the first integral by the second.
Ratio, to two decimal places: 1.04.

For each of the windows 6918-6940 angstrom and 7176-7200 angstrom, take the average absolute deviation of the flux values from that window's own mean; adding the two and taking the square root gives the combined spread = 1.19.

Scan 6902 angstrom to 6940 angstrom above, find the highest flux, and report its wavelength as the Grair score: 6933.0 angstrom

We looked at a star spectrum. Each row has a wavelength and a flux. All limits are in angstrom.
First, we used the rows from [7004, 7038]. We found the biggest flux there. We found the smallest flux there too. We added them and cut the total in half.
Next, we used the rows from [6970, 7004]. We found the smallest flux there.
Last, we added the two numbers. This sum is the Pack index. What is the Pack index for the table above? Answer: 35.5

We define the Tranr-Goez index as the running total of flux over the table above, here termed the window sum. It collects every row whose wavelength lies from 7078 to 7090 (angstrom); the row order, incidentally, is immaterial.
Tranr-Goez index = 109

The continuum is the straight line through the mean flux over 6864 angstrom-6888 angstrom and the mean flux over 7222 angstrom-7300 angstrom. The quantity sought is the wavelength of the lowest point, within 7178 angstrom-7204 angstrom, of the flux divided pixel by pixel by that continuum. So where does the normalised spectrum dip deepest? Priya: 7199.0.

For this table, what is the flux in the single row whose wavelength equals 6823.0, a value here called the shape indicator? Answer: 17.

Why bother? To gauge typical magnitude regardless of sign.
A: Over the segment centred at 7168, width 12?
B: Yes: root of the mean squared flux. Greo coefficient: 18.13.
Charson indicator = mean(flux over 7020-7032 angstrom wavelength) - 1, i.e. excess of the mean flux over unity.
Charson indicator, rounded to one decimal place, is 17.9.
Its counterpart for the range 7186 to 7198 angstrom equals 16.4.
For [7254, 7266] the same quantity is 16.7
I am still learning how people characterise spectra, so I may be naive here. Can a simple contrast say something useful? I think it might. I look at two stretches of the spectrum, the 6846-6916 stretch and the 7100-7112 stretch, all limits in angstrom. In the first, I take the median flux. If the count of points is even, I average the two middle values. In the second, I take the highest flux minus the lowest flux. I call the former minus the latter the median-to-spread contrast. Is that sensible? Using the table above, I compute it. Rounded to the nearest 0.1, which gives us 16.1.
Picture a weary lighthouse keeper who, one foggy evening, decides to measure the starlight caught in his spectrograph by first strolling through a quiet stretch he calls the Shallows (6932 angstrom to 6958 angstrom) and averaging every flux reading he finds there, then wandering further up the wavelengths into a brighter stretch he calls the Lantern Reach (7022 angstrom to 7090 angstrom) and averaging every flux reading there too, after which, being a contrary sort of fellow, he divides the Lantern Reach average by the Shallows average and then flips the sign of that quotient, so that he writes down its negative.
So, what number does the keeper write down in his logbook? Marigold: -0.99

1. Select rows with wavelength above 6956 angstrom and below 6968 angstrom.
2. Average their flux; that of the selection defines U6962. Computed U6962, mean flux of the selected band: 18.7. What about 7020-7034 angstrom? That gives 19.0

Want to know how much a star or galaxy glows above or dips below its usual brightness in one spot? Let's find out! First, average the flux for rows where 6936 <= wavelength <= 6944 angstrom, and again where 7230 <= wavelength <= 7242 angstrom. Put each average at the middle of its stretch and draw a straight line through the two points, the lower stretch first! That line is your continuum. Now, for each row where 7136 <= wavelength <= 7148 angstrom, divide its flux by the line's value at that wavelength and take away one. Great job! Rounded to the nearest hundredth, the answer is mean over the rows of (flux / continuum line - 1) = -0.02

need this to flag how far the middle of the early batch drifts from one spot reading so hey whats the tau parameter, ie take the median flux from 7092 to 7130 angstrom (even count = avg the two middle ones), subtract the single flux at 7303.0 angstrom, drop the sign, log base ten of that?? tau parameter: 0.3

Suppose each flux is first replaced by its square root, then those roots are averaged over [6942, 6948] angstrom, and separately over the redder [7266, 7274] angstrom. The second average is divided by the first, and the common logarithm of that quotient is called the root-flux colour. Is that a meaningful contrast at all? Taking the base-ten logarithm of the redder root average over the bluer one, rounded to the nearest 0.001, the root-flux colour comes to -0.027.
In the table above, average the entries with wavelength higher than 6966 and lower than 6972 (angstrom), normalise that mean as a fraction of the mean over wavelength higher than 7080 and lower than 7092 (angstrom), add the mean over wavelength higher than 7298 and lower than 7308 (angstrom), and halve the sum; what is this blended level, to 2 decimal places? 9.18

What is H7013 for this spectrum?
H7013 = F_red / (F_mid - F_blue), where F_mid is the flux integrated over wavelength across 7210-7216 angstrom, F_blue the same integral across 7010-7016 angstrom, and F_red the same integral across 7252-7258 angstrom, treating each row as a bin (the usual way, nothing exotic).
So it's 31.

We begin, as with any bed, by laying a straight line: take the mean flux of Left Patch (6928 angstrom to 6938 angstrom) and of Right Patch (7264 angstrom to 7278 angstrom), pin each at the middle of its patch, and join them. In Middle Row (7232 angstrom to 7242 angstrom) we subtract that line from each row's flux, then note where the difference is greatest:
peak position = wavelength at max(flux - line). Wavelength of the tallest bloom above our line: 7241.0 angstrom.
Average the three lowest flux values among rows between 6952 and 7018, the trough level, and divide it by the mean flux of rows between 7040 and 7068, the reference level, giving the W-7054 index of 0.91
